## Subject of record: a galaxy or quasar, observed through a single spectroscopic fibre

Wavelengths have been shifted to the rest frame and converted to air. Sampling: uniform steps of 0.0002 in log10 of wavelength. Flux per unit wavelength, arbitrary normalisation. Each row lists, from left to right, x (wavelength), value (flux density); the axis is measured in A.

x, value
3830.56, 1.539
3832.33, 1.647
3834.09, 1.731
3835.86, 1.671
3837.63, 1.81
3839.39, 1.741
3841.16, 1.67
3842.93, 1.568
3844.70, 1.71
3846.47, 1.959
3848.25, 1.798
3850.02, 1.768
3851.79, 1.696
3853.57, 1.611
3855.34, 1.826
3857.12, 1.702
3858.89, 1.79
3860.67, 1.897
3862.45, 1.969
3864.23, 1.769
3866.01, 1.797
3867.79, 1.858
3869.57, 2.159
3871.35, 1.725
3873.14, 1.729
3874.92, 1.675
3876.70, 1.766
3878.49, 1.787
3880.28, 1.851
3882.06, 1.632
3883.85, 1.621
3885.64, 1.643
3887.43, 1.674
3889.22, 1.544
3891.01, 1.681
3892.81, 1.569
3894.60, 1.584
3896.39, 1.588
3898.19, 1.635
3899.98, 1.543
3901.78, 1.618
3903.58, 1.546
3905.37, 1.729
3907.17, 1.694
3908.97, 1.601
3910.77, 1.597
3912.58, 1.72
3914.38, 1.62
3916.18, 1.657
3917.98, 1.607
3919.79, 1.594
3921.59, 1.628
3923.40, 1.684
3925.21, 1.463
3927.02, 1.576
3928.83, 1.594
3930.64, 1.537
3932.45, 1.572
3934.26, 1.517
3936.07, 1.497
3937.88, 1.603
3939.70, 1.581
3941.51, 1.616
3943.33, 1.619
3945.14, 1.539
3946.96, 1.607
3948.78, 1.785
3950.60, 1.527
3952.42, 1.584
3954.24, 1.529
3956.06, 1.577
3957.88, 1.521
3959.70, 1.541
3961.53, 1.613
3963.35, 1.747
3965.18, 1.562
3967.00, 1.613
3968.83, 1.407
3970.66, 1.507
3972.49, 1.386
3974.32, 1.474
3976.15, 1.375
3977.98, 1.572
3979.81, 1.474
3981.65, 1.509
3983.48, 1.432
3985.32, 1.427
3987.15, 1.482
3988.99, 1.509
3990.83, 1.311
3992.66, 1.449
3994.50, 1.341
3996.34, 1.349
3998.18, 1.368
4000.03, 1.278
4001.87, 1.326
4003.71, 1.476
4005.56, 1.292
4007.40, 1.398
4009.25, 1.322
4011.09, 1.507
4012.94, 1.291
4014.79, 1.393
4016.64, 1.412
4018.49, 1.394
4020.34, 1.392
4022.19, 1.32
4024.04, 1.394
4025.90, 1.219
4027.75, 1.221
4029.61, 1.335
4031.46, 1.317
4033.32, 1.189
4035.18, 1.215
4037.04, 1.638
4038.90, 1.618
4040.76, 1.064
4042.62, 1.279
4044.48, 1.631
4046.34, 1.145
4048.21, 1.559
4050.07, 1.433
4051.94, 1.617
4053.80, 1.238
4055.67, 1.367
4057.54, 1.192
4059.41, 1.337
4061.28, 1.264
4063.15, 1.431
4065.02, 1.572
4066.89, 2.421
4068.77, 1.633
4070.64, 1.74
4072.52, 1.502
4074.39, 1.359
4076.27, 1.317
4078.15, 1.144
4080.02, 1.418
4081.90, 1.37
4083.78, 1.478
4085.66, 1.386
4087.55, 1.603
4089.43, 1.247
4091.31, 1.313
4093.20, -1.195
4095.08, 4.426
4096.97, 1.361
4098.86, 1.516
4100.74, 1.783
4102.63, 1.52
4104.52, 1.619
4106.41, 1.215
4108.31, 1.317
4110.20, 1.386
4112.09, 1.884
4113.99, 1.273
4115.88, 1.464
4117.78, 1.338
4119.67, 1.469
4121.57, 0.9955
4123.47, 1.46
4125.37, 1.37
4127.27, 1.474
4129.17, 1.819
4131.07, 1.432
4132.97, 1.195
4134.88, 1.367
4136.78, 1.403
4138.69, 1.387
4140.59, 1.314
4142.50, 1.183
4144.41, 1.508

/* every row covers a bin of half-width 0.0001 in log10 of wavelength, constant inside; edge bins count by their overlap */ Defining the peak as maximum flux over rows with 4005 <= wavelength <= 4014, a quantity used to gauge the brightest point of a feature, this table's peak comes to 1.507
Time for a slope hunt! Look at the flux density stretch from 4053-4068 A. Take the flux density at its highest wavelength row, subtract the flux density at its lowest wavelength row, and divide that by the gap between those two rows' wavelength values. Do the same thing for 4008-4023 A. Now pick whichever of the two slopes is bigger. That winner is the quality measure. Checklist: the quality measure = 0.090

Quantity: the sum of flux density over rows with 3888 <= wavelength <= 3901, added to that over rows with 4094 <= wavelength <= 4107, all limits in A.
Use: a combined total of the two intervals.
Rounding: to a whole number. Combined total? 25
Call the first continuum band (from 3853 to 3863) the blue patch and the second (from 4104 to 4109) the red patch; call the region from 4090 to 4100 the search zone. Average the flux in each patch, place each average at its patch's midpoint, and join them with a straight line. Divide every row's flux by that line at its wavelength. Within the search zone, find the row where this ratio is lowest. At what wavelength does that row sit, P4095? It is 4093.20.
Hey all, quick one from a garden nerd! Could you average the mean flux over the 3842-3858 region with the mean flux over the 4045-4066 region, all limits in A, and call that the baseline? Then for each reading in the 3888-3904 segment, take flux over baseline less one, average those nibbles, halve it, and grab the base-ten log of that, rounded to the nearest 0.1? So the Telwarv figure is -2.0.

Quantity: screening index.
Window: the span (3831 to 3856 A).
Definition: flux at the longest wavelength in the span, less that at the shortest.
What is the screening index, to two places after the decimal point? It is 0.18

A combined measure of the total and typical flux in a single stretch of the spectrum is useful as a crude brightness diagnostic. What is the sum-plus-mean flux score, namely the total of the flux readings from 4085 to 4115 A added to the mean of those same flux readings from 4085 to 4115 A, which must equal 25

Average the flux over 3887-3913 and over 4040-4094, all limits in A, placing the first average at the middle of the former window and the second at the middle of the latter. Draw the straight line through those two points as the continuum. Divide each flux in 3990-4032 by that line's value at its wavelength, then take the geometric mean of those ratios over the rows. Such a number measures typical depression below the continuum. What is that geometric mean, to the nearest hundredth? 0.94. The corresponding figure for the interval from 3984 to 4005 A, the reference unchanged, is 0.95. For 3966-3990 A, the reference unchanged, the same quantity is 0.99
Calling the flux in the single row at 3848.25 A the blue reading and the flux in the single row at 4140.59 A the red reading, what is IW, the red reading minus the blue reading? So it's -0.48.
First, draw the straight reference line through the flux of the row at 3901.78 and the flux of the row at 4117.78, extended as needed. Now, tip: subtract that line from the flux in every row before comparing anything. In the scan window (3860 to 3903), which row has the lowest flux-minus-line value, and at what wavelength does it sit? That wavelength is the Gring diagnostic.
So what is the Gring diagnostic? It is 3889.22 A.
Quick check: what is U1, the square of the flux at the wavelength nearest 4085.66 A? 1.9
